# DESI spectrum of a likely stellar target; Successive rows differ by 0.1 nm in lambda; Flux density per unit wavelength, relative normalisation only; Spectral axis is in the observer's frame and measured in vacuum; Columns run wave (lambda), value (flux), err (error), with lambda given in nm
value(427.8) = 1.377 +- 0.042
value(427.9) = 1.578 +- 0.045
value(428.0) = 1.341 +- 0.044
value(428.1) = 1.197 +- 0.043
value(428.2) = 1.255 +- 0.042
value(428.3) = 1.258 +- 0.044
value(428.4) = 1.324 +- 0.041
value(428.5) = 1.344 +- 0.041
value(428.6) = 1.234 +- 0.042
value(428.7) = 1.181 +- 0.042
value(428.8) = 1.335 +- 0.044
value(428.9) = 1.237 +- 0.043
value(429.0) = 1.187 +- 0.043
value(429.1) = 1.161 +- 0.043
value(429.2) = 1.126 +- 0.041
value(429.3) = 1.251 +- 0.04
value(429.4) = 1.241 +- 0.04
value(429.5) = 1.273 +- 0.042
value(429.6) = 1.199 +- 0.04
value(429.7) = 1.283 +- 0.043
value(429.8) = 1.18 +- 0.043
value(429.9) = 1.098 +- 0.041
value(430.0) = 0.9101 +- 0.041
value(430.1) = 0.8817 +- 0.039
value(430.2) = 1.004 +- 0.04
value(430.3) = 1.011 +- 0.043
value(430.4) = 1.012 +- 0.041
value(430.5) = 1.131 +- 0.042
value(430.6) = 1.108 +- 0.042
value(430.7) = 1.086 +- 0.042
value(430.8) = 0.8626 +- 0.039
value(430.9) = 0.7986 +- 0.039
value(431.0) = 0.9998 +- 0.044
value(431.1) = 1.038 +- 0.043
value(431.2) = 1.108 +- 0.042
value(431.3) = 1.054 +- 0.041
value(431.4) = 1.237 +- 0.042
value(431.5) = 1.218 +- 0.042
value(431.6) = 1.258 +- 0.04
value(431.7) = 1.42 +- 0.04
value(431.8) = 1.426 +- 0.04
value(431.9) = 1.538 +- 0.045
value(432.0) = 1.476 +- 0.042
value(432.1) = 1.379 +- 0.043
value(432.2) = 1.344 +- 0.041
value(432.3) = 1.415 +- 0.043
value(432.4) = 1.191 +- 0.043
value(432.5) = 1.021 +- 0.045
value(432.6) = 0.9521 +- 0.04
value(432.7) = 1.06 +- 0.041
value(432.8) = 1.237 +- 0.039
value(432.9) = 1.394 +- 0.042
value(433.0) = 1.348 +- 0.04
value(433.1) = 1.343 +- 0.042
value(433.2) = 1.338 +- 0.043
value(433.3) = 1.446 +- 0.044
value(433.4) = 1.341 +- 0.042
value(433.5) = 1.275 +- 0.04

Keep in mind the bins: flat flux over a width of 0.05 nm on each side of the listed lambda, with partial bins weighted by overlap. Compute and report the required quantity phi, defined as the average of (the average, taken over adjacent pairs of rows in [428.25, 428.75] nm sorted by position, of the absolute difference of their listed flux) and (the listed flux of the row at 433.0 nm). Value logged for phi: 0.71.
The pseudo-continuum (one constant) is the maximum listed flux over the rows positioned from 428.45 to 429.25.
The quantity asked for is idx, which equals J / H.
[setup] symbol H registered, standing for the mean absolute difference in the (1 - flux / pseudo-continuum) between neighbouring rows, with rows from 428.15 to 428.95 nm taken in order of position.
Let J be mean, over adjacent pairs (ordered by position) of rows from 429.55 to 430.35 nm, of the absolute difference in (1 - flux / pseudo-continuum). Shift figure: 1.2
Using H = 0.054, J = 0.065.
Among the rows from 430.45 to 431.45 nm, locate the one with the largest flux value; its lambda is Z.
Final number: 431.4 nm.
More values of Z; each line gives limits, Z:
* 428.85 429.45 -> 429.3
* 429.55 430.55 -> 429.7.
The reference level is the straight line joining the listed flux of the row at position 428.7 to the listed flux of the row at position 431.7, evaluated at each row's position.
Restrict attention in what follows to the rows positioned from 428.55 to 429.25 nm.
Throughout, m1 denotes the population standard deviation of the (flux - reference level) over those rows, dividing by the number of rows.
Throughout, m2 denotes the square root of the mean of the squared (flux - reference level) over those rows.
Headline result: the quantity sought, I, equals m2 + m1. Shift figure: 0.15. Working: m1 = 0.073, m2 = 0.07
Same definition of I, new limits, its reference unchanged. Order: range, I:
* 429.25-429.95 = 0.15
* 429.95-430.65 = 0.38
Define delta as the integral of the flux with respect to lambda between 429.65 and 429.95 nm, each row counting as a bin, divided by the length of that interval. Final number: 1.19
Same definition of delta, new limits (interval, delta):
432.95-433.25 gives 1.34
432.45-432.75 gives 1.01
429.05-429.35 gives 1.18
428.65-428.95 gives 1.25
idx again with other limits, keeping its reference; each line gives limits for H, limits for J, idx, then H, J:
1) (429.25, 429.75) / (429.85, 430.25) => 2.3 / 0.037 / 0.084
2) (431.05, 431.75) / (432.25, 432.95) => 1.7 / 0.065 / 0.112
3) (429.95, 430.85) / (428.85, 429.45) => 0.7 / 0.051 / 0.037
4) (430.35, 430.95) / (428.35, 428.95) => 1.0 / 0.067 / 0.065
